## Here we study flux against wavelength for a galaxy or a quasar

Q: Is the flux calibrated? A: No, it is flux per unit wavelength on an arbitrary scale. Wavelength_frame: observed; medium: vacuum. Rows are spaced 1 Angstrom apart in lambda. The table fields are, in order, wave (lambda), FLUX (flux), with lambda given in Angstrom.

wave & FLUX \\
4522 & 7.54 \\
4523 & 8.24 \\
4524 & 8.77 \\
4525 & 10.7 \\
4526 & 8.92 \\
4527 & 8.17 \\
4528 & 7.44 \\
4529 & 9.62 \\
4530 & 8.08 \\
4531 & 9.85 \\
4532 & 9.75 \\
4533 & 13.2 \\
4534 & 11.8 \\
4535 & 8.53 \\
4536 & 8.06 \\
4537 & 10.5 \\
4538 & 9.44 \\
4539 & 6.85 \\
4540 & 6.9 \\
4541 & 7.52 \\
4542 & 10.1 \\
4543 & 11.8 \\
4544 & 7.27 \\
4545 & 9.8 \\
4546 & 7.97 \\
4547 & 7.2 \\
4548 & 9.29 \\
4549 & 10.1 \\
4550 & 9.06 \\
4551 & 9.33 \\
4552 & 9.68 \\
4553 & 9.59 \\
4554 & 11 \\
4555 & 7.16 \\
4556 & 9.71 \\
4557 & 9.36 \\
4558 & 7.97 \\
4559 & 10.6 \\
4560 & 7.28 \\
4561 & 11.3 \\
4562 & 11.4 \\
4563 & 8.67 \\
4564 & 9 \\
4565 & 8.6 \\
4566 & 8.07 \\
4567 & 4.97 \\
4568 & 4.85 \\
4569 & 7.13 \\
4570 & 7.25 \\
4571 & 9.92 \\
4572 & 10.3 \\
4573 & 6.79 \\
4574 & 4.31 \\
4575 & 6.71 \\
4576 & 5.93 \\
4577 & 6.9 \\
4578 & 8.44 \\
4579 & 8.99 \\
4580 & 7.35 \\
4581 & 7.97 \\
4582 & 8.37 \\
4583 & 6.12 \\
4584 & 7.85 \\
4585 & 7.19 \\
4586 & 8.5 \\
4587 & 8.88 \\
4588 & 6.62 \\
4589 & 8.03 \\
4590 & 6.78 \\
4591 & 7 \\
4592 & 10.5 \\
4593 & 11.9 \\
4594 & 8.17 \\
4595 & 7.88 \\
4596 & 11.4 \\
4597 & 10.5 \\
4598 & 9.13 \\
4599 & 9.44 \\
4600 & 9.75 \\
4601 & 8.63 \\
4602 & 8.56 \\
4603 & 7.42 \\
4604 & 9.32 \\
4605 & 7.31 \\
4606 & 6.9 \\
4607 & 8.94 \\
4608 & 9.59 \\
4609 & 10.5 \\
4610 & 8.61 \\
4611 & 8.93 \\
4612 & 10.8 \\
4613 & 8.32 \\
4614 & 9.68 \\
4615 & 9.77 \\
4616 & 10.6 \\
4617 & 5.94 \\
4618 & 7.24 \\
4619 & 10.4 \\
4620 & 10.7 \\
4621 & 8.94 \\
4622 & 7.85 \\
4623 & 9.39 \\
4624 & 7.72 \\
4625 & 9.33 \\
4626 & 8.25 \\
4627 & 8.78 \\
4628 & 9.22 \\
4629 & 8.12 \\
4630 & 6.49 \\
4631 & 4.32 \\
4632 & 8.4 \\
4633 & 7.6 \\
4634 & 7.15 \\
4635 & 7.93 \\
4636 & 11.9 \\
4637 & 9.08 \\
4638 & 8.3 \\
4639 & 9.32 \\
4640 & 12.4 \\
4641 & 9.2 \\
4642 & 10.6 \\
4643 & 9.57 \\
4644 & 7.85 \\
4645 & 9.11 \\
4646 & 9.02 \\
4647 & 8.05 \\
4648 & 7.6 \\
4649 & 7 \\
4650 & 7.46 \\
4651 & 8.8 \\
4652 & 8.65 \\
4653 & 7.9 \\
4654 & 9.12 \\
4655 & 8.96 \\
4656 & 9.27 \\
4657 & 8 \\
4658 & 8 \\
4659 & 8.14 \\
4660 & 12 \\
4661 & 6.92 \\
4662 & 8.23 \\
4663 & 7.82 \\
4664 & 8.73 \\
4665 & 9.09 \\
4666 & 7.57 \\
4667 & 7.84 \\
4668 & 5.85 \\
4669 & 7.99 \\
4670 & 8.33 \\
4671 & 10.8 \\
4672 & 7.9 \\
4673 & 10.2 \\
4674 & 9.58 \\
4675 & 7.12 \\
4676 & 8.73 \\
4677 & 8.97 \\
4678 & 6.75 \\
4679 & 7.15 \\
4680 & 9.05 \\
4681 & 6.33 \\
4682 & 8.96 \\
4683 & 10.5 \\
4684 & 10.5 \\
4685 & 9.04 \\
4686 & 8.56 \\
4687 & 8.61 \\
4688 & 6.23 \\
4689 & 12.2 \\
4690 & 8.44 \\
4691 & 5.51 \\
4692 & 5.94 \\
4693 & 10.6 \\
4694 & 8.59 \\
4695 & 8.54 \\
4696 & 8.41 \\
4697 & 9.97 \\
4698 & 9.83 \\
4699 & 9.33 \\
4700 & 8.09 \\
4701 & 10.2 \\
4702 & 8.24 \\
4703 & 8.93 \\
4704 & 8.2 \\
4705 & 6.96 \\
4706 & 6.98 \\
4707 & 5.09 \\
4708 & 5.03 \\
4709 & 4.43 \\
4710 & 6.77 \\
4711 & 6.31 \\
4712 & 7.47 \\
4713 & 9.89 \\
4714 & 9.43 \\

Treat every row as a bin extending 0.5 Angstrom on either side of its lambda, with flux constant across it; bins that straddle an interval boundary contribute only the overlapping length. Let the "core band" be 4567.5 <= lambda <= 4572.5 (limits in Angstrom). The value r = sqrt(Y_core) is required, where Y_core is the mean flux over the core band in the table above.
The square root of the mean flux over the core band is 2.81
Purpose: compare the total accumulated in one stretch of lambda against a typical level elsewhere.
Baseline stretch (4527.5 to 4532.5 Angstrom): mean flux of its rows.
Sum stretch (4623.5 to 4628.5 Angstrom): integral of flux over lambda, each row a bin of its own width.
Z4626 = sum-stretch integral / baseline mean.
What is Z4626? 4.8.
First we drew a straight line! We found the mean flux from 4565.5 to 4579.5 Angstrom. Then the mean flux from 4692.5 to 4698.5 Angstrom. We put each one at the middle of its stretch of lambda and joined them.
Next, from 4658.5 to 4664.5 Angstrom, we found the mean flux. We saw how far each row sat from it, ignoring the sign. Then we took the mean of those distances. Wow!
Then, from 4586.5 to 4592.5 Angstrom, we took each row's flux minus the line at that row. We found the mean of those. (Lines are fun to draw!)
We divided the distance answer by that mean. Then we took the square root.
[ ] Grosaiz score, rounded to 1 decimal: 1.5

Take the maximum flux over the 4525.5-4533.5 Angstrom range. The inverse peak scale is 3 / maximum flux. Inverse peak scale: 0.23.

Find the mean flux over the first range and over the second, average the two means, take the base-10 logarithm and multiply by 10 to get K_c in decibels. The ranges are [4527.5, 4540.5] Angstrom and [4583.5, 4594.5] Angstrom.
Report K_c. 9.43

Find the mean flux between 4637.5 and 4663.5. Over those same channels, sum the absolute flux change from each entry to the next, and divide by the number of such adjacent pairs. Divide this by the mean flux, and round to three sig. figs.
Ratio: 0.143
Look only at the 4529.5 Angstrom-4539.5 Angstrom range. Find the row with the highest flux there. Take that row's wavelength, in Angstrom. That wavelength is 4533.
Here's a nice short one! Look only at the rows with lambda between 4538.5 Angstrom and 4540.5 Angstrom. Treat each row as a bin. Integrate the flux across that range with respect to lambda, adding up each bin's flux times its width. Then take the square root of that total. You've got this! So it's 3.7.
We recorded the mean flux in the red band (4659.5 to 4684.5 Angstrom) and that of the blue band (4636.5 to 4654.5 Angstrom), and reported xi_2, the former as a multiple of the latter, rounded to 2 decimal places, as 0.96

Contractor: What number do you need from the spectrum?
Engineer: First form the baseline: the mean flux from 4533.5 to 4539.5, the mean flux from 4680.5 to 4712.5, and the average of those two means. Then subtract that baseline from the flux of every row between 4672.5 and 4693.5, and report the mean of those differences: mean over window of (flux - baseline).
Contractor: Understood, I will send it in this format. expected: -0.12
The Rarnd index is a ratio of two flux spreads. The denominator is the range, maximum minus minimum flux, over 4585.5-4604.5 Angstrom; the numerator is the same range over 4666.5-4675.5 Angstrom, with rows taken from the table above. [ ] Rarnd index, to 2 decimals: 0.94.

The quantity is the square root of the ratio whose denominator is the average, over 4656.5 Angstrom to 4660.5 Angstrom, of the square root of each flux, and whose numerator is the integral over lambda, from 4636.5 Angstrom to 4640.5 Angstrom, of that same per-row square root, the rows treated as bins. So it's 2.04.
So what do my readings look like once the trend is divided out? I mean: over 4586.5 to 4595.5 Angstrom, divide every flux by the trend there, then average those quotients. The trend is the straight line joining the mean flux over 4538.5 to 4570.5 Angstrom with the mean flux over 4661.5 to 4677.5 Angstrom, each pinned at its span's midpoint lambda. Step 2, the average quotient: 0.98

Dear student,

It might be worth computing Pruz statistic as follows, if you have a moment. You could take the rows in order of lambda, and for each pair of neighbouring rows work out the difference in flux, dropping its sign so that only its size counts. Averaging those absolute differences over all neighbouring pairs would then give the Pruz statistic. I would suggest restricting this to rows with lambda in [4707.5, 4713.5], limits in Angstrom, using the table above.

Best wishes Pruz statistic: 1.4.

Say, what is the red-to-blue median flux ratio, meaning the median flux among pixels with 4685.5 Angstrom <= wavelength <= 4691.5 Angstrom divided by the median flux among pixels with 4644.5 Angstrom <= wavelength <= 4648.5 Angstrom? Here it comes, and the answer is 1.00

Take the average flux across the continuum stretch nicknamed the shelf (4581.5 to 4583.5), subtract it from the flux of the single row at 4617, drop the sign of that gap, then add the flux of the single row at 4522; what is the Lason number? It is 8.8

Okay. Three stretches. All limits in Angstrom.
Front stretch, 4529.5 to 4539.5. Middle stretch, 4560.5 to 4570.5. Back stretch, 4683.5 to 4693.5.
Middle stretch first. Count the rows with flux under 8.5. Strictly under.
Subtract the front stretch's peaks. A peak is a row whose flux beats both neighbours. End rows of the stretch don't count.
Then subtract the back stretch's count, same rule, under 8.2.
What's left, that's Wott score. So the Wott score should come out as -1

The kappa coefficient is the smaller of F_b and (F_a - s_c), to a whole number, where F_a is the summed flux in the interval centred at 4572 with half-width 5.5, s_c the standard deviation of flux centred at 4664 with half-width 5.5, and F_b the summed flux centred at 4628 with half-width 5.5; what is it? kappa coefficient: 74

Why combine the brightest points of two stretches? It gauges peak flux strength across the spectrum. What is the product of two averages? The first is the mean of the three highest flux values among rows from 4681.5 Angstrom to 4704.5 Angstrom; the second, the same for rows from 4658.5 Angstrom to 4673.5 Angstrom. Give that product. 122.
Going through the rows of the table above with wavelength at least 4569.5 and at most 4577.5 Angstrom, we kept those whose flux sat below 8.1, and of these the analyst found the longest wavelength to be 4577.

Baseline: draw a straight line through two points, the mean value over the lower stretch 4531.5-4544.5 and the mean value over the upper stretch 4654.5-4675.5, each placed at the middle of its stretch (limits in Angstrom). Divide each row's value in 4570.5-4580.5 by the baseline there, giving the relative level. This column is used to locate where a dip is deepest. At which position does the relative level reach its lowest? 4574 Angstrom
